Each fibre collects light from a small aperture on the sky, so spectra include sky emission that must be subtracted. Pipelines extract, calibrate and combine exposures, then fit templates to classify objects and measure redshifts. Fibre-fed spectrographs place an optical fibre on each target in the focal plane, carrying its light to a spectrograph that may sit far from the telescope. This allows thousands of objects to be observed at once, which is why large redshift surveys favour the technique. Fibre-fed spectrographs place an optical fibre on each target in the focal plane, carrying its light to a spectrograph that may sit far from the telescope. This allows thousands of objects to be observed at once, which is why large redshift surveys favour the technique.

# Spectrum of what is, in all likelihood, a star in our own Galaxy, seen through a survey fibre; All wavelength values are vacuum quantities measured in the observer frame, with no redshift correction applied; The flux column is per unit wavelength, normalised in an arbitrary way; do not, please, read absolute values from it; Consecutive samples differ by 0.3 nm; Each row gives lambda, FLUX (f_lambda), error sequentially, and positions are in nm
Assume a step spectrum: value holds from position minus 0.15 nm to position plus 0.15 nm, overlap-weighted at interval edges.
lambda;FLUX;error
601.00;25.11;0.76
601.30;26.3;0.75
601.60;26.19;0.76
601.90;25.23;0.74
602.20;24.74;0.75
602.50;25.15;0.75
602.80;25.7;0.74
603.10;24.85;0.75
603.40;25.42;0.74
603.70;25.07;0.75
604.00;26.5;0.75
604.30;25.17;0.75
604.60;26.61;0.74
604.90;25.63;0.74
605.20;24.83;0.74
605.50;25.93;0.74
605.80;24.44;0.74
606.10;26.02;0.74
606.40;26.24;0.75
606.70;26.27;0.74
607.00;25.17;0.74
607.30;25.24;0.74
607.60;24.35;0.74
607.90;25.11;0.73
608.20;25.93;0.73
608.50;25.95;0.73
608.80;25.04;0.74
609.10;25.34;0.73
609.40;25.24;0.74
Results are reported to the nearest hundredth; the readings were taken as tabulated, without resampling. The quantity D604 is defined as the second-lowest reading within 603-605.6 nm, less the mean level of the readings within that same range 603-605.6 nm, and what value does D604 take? -0.71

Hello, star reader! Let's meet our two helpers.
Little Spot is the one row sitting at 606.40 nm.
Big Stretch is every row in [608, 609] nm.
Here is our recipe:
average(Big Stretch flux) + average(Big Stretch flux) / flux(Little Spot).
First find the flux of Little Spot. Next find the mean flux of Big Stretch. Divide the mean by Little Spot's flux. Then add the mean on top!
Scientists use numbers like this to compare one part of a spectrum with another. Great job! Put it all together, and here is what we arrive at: 26.6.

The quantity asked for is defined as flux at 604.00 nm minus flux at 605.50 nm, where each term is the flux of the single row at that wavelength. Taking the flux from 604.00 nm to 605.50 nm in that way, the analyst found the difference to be 0.6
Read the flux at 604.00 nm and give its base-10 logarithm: 1.42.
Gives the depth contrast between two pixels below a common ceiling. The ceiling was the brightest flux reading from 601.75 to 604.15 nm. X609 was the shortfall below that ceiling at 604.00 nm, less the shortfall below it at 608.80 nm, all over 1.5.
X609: -1.0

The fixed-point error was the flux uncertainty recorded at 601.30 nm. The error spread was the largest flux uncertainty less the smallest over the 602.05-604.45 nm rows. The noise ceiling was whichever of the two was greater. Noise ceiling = 0.750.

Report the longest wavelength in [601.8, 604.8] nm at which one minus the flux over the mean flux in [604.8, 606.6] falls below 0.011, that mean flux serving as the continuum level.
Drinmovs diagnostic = 604.60 nm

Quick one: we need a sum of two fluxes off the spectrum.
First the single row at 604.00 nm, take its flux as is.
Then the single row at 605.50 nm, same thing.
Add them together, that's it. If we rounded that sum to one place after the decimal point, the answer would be 52.4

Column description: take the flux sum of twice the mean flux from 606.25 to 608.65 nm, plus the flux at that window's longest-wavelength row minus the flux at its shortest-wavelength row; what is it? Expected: 50.8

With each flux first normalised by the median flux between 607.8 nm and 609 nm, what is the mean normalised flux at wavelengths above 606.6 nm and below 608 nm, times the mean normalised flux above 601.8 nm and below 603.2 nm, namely 0.97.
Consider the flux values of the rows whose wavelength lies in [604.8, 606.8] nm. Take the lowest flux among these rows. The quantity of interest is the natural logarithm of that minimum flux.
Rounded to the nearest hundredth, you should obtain 3.20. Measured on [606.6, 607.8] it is 3.19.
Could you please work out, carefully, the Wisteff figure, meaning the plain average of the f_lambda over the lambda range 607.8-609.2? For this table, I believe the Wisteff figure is 25.5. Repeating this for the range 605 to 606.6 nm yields 25.5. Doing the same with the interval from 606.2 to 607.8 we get 25.5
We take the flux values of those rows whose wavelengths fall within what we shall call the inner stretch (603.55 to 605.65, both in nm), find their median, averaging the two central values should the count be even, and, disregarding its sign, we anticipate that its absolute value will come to 25.6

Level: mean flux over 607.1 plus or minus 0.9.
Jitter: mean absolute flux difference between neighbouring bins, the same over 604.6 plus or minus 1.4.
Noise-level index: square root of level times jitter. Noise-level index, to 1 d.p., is 5.3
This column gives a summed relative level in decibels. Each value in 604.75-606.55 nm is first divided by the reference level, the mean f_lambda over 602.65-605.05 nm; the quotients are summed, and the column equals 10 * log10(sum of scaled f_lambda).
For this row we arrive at 7.76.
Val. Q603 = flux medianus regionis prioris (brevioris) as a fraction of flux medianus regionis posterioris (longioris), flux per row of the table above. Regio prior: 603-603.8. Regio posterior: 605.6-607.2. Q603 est 0.96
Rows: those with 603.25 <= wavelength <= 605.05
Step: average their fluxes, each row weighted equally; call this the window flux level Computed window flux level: 25.7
